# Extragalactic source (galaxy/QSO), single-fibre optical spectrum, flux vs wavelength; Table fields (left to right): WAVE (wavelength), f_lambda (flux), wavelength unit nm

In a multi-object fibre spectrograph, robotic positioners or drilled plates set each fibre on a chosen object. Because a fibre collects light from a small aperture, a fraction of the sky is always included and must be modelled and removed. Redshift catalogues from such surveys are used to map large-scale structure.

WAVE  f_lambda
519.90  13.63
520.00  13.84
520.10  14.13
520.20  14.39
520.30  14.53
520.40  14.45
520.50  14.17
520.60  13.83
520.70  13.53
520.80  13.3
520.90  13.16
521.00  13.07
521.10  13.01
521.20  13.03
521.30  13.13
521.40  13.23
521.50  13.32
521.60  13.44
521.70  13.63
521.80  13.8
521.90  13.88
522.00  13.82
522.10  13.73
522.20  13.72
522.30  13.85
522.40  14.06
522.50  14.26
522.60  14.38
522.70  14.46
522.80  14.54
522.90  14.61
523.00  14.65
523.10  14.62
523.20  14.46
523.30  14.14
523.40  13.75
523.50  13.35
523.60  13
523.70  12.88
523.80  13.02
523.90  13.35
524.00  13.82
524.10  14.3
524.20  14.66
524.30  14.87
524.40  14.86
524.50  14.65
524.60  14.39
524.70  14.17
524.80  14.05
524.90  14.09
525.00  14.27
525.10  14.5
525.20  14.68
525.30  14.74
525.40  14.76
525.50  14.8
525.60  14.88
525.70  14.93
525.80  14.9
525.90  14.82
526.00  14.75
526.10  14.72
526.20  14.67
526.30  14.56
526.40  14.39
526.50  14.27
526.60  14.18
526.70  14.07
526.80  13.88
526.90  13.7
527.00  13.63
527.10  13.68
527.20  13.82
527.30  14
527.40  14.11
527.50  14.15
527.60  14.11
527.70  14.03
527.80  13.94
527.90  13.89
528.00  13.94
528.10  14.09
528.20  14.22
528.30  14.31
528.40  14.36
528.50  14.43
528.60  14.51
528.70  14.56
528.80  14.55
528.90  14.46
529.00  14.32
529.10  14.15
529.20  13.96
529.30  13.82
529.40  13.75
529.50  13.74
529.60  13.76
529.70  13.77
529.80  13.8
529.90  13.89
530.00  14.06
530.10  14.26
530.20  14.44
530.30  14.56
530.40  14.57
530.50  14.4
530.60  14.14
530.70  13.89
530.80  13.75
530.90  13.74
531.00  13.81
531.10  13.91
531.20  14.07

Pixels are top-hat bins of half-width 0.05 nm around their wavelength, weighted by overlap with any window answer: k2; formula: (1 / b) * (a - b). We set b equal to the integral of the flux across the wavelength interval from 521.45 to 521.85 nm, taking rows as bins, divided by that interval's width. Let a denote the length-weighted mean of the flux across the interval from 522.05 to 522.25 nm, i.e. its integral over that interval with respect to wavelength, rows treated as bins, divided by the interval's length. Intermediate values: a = 13.7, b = 13.5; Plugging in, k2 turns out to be 0.013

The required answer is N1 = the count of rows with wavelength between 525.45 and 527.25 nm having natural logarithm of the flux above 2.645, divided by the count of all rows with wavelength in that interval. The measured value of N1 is 0.67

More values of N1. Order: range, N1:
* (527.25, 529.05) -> 0.72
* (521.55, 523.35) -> 0.50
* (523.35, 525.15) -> 0.56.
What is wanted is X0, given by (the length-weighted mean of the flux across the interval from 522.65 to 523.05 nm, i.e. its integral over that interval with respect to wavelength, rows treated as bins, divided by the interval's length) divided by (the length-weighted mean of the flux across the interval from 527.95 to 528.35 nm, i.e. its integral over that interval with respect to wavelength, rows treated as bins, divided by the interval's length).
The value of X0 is 1.03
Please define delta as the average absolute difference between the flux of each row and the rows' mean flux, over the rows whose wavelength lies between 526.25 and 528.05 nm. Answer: 0.19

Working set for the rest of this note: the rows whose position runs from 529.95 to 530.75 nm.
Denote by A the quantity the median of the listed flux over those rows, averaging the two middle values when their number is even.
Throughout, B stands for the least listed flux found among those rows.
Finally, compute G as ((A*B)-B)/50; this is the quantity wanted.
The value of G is 3.70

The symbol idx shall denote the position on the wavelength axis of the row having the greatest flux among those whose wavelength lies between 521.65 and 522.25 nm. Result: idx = 521.90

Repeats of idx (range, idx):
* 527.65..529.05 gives 528.70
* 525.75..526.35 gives 525.80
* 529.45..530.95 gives 530.40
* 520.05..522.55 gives 520.30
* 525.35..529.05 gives 525.70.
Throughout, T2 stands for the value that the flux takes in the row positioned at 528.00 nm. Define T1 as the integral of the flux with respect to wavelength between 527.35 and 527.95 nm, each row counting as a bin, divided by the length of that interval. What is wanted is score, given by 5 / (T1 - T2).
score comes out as 51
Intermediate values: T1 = 14.0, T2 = 13.94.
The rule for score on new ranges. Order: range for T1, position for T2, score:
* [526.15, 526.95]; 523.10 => -12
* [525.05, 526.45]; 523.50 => 4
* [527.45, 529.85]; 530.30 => -11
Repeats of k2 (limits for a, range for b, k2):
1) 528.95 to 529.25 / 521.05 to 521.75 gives 0.067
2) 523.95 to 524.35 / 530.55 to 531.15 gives 0.039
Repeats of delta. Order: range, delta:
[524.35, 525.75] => 0.27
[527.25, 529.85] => 0.22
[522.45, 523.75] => 0.52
